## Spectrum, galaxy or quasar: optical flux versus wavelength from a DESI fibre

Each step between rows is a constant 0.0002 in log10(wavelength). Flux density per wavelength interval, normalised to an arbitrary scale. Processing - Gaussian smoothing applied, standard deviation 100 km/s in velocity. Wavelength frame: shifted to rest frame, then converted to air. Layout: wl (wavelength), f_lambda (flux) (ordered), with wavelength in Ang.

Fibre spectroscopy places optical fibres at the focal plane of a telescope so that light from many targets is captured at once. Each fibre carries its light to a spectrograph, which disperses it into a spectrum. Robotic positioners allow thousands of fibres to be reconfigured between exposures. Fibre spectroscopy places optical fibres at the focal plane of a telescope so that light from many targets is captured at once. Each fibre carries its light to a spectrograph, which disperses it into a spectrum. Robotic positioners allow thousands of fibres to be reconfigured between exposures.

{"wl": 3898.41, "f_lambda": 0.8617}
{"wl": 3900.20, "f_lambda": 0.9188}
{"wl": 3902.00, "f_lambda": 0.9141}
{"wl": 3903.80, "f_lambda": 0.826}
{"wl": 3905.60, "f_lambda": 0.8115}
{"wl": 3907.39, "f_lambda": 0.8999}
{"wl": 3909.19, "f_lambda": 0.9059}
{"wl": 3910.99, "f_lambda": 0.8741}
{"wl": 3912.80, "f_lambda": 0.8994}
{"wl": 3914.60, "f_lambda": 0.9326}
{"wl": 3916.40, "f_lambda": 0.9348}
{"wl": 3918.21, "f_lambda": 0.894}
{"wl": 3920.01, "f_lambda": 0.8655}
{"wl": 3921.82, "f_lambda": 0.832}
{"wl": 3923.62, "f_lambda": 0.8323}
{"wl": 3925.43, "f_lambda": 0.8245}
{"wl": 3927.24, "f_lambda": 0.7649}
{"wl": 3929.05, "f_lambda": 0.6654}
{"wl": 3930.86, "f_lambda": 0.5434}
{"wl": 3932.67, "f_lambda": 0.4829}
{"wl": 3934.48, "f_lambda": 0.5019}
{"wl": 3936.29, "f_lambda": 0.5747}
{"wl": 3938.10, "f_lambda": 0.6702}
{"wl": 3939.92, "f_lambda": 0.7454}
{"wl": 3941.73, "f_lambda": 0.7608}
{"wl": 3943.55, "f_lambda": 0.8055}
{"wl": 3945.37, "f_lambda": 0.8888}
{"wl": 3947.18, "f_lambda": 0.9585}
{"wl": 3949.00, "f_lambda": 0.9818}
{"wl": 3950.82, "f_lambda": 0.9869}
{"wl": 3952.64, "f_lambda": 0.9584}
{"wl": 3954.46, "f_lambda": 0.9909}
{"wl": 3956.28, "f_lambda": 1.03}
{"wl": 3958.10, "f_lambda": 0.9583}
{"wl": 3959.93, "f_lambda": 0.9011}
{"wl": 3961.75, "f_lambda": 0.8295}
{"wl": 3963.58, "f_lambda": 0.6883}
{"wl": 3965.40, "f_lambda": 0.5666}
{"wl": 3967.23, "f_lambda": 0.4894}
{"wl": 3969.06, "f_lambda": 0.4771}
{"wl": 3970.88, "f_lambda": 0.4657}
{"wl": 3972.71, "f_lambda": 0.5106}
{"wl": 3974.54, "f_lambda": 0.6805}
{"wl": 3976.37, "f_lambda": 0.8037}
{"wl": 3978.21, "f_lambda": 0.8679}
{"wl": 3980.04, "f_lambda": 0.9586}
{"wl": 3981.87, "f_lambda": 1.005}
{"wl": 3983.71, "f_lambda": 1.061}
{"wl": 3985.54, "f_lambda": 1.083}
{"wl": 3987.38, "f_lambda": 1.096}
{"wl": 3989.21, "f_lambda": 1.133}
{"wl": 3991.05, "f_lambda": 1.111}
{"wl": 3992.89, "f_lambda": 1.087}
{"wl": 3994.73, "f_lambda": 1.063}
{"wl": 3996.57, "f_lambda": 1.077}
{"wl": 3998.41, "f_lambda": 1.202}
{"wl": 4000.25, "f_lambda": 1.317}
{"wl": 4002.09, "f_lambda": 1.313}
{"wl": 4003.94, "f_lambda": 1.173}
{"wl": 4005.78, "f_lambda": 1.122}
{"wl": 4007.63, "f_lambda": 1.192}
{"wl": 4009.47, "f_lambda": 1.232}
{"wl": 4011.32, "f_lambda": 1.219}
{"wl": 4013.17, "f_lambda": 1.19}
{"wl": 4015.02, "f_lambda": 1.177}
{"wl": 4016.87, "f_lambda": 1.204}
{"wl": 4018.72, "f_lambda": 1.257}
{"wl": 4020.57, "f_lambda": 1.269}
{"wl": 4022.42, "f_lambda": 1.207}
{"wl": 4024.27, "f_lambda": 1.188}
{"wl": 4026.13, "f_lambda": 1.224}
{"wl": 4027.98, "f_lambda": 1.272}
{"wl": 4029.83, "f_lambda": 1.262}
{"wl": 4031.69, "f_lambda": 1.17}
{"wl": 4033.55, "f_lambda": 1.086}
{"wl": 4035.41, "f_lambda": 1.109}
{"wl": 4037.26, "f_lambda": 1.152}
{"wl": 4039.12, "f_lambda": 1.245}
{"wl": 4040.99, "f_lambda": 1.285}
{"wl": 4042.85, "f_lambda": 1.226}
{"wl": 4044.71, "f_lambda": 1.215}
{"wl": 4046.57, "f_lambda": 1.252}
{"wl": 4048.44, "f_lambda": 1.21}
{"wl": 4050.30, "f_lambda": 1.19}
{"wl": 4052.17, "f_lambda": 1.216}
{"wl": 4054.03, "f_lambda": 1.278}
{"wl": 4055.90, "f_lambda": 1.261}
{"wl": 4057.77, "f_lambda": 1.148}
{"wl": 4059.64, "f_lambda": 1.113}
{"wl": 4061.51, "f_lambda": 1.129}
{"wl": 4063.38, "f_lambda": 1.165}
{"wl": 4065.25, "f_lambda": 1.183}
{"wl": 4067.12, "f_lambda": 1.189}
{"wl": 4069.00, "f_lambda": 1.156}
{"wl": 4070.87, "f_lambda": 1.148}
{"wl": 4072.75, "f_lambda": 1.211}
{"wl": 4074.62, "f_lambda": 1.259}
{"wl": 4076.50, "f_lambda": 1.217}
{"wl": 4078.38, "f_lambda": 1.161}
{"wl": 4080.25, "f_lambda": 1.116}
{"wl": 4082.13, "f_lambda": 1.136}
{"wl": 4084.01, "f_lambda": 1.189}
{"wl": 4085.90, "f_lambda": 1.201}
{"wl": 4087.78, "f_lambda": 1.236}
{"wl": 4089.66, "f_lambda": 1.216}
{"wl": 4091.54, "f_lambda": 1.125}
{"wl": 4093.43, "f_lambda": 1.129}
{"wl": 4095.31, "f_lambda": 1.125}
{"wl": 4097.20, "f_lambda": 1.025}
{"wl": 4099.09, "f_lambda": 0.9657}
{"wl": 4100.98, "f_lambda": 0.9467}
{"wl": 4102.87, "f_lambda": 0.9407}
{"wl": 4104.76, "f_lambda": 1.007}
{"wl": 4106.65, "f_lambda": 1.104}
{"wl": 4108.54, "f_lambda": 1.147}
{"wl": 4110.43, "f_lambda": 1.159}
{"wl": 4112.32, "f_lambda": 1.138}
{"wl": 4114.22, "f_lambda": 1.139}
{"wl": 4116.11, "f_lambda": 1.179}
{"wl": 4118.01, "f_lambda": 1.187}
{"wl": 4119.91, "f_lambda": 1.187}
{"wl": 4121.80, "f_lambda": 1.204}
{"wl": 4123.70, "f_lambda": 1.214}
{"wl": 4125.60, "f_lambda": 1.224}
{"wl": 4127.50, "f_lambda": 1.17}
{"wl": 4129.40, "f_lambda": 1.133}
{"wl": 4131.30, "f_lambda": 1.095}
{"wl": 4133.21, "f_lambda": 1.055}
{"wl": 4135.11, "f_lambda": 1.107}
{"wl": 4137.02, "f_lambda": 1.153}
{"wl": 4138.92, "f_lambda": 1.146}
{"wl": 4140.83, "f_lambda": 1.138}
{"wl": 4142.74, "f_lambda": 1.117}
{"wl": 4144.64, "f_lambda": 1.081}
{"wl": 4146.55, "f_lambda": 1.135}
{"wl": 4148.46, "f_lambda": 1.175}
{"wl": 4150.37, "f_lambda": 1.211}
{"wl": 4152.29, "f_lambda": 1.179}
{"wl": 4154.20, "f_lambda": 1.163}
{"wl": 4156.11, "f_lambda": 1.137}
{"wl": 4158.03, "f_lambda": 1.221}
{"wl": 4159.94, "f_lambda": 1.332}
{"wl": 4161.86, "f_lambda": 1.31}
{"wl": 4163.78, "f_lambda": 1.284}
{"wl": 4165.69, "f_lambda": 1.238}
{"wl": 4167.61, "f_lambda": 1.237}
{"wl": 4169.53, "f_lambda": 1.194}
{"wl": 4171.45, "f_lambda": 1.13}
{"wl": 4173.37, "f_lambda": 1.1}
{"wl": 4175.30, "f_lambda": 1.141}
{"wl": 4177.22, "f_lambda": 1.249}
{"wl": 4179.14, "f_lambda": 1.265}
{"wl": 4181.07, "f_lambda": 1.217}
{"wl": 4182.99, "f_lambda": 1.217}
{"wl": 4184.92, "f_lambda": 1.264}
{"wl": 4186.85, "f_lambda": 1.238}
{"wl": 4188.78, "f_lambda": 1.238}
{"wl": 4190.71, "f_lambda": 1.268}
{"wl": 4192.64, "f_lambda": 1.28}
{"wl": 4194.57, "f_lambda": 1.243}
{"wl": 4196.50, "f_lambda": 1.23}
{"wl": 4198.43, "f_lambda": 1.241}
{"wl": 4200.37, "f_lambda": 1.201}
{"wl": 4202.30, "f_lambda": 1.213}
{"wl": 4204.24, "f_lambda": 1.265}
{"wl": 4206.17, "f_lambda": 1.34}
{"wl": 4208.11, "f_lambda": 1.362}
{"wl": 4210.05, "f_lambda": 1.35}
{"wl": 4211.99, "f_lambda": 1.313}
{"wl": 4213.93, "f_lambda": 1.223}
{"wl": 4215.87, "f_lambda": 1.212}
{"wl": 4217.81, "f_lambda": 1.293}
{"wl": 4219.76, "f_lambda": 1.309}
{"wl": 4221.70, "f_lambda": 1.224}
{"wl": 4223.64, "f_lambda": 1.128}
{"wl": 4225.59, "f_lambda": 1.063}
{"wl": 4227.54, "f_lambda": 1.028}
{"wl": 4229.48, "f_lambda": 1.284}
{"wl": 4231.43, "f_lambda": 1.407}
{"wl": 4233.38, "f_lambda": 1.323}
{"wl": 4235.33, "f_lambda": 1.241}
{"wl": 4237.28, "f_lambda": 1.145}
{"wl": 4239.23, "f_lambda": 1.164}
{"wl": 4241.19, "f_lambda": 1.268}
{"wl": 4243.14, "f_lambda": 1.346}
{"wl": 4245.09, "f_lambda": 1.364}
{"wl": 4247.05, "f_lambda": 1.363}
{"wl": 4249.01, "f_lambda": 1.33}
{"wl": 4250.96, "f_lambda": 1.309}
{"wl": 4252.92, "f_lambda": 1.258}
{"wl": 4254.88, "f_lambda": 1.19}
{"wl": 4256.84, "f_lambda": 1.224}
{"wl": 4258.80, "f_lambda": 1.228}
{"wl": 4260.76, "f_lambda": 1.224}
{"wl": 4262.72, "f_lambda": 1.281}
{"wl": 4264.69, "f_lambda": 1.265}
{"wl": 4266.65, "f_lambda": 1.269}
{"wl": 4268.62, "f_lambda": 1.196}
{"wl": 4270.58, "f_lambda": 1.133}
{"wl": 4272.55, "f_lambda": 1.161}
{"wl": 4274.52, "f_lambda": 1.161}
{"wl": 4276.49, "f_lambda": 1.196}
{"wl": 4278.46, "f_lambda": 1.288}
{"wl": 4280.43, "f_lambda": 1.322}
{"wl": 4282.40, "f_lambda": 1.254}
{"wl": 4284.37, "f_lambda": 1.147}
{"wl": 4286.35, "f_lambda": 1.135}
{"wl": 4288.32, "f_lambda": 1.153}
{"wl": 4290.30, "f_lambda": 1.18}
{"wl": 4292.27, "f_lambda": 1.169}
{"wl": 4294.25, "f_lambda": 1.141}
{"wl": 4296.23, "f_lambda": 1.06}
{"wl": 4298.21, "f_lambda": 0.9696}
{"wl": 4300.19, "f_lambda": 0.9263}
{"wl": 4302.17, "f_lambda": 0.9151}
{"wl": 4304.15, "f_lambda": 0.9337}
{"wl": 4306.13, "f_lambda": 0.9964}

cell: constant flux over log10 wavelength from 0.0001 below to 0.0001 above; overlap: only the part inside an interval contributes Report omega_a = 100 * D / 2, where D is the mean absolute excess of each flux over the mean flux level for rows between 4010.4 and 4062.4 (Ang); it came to 2.2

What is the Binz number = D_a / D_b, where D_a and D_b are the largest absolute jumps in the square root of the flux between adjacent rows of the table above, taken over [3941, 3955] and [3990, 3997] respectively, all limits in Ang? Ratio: 3.9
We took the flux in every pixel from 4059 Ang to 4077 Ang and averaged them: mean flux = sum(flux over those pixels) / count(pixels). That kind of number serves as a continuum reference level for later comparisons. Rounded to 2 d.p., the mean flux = 1.18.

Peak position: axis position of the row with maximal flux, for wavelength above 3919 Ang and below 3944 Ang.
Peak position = 3920.01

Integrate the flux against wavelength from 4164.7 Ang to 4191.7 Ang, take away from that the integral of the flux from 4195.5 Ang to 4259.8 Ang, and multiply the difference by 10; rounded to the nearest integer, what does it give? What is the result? -480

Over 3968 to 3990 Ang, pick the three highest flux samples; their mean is 1.10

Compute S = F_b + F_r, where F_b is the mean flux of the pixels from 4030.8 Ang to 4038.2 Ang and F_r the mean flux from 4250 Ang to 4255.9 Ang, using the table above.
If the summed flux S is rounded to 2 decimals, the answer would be 2.38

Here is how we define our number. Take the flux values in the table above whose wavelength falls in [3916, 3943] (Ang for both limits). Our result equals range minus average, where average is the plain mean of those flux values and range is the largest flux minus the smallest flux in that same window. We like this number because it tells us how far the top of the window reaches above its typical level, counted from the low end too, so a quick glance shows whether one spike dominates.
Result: -0.27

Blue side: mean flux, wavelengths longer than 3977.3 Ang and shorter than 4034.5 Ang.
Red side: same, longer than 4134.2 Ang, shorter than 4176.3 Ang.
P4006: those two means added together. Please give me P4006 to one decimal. 2.3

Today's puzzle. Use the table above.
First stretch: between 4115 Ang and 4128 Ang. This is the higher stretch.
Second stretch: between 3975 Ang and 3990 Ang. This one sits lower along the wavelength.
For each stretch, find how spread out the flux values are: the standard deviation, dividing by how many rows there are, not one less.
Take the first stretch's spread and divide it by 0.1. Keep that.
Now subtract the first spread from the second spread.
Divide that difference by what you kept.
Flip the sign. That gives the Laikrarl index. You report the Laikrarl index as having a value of -0.50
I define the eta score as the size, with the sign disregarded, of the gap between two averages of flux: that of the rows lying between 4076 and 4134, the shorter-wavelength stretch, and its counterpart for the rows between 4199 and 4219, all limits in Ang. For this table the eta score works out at 0.15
